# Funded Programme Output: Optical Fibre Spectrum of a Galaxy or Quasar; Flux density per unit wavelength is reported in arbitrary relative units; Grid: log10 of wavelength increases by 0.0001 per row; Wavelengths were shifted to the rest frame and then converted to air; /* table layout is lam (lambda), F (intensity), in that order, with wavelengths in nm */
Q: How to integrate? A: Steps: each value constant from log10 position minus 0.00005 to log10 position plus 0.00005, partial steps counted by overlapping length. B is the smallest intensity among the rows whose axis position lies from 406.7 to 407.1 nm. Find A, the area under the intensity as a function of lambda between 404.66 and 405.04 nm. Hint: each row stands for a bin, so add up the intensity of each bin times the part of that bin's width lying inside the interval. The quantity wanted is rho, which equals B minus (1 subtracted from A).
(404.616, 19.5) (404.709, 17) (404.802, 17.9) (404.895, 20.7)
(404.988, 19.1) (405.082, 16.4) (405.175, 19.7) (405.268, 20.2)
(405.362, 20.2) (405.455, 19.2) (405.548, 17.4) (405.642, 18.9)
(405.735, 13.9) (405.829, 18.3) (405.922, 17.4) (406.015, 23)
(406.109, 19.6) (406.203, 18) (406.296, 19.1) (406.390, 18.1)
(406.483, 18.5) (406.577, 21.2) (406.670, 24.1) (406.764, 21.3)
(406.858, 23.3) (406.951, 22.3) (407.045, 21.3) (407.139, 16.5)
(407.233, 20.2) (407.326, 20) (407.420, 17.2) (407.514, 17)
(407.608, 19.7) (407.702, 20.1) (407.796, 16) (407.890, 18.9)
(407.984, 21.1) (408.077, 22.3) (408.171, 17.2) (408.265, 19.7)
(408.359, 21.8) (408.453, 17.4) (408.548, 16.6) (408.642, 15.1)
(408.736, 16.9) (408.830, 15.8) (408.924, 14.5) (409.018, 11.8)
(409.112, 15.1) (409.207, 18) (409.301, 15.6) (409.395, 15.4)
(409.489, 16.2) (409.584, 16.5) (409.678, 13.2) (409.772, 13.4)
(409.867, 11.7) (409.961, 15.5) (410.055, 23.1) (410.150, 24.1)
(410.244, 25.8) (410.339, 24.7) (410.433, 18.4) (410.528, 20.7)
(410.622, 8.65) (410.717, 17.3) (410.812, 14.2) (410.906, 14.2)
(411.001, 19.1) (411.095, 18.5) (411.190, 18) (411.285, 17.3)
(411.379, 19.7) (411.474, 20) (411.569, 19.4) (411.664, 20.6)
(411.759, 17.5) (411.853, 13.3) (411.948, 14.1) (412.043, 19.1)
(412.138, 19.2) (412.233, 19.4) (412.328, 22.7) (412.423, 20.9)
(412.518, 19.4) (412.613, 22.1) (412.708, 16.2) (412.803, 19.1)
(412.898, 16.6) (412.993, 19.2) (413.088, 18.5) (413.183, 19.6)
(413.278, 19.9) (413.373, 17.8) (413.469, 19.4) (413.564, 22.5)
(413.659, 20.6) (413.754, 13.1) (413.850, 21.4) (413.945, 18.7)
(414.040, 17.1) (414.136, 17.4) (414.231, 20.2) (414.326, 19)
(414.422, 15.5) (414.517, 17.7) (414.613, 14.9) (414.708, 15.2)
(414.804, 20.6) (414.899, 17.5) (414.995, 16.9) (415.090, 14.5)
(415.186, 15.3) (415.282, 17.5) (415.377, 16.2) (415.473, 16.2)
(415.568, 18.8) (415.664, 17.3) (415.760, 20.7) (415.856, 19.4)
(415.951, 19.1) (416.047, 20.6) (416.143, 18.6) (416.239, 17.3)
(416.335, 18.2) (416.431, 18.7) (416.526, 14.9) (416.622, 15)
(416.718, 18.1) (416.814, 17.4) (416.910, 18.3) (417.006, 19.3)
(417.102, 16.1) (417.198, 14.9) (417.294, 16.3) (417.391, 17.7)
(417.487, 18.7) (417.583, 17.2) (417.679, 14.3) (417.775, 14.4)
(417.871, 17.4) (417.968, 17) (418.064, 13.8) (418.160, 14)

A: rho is 15.2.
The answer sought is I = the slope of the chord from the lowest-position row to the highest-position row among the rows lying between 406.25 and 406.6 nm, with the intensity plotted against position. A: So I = 7.5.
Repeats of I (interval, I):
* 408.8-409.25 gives 5.8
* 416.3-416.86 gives -1.7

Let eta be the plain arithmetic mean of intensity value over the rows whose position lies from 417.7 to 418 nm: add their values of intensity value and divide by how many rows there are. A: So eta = 16.3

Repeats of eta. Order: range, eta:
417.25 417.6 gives 17.5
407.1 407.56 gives 18.2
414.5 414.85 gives 17.1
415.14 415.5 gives 16.3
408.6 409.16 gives 14.9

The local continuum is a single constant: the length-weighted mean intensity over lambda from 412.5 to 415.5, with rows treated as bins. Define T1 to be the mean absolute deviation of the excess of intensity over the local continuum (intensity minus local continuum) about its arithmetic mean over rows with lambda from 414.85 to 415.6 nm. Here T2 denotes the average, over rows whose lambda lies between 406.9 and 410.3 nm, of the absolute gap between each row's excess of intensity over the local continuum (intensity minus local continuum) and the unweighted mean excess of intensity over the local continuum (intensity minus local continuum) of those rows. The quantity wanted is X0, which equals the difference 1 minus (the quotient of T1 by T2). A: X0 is 0.6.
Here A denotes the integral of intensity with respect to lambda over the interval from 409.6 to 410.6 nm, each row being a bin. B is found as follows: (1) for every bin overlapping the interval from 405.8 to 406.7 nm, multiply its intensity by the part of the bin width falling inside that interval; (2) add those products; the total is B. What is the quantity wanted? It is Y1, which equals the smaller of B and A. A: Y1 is 18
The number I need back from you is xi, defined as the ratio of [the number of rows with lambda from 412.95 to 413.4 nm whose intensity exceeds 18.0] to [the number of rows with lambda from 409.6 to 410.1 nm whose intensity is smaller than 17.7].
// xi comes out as 1.0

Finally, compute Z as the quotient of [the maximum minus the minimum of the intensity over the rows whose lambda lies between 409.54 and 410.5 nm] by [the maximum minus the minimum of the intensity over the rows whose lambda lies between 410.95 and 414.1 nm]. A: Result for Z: 1.5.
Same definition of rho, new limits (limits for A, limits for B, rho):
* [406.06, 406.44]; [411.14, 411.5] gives 11.2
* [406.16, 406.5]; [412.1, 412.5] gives 13.9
